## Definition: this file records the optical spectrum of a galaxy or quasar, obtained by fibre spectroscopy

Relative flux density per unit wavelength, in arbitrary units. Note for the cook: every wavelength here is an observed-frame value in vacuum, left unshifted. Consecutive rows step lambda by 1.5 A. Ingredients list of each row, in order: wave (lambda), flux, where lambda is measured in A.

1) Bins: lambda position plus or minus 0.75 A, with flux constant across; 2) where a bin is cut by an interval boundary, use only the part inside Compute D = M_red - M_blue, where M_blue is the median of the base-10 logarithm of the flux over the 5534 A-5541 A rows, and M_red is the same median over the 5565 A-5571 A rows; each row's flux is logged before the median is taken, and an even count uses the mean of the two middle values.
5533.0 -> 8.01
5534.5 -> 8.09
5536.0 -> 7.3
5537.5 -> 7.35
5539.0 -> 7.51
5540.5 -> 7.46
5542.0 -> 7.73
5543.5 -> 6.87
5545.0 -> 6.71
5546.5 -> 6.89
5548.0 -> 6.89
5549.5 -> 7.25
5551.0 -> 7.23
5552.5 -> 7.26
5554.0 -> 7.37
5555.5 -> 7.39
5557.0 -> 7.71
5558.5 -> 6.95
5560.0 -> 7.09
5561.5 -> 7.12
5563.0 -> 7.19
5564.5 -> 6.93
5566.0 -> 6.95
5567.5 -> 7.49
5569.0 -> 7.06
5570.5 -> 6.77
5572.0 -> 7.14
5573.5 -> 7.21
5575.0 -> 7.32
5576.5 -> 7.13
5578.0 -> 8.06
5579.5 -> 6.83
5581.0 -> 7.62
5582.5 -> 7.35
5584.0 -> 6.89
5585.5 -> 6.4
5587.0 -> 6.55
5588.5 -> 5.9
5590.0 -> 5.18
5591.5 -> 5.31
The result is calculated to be -0.027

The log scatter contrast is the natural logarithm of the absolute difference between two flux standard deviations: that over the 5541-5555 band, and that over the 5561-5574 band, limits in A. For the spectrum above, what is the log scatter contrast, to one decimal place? -2.2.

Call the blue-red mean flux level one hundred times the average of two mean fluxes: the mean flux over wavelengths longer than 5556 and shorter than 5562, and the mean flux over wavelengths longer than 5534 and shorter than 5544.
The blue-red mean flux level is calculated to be 735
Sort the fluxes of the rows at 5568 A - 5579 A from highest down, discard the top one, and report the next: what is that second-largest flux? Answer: 7.32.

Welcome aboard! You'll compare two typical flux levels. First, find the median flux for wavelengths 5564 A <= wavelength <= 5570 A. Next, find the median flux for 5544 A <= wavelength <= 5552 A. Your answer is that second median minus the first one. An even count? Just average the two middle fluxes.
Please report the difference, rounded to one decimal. -0.1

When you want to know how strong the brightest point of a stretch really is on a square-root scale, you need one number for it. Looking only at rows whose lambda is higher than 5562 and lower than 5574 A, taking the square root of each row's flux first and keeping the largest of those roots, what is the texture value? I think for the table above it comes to 2.74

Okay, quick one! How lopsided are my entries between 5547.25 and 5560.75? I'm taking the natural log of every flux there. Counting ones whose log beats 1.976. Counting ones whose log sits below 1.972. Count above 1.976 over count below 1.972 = 2.0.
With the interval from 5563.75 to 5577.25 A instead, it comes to 0.3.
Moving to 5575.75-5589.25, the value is 0.5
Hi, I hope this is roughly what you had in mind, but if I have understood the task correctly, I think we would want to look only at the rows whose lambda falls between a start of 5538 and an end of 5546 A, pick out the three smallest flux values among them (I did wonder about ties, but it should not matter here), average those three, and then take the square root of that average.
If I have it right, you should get 2.648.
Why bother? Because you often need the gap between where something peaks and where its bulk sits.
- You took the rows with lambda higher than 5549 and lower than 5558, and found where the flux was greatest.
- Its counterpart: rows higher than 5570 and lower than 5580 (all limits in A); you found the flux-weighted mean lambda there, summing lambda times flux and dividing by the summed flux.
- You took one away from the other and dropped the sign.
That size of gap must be 18.1 A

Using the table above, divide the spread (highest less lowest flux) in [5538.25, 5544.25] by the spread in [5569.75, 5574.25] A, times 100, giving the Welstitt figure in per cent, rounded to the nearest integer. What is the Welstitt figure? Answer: 195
